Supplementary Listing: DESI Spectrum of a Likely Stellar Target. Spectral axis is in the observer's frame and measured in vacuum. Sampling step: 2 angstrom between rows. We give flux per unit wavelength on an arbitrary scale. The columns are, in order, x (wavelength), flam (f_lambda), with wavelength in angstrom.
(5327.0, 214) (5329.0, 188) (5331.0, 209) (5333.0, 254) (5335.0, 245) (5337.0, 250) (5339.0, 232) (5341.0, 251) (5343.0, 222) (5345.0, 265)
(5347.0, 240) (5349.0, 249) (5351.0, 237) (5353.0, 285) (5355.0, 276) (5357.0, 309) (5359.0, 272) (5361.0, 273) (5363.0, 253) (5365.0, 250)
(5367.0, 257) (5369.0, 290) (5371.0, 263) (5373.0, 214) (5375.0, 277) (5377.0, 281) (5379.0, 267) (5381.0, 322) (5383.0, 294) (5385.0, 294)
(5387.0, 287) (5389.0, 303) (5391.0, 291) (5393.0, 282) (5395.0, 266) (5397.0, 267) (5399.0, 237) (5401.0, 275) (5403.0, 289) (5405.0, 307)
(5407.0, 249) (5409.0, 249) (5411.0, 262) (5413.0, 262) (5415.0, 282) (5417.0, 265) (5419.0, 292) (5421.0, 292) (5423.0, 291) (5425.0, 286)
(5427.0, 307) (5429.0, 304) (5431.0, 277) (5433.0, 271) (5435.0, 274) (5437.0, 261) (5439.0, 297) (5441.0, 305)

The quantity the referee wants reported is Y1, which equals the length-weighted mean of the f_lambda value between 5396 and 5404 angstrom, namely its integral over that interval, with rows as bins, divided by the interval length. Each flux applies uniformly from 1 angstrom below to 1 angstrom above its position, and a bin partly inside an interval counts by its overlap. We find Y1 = 267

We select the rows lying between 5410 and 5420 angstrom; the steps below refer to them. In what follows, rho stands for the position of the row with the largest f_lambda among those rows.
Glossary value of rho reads 5419.0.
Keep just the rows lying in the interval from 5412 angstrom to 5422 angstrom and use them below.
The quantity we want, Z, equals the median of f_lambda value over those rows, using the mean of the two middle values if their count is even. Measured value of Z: 282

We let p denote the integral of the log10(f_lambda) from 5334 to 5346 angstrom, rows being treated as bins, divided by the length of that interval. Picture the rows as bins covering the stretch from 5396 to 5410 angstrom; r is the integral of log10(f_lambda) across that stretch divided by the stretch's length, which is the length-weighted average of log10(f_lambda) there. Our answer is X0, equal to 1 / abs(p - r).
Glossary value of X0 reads 26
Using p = 2.387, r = 2.43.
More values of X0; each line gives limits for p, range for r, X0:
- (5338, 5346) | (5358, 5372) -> 25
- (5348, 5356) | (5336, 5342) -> 35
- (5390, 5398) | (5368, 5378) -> 49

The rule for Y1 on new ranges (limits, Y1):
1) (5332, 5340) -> 245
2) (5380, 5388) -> 299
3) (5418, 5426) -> 290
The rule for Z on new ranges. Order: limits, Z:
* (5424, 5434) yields 286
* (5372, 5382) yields 277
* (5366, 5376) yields 263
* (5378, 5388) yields 294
